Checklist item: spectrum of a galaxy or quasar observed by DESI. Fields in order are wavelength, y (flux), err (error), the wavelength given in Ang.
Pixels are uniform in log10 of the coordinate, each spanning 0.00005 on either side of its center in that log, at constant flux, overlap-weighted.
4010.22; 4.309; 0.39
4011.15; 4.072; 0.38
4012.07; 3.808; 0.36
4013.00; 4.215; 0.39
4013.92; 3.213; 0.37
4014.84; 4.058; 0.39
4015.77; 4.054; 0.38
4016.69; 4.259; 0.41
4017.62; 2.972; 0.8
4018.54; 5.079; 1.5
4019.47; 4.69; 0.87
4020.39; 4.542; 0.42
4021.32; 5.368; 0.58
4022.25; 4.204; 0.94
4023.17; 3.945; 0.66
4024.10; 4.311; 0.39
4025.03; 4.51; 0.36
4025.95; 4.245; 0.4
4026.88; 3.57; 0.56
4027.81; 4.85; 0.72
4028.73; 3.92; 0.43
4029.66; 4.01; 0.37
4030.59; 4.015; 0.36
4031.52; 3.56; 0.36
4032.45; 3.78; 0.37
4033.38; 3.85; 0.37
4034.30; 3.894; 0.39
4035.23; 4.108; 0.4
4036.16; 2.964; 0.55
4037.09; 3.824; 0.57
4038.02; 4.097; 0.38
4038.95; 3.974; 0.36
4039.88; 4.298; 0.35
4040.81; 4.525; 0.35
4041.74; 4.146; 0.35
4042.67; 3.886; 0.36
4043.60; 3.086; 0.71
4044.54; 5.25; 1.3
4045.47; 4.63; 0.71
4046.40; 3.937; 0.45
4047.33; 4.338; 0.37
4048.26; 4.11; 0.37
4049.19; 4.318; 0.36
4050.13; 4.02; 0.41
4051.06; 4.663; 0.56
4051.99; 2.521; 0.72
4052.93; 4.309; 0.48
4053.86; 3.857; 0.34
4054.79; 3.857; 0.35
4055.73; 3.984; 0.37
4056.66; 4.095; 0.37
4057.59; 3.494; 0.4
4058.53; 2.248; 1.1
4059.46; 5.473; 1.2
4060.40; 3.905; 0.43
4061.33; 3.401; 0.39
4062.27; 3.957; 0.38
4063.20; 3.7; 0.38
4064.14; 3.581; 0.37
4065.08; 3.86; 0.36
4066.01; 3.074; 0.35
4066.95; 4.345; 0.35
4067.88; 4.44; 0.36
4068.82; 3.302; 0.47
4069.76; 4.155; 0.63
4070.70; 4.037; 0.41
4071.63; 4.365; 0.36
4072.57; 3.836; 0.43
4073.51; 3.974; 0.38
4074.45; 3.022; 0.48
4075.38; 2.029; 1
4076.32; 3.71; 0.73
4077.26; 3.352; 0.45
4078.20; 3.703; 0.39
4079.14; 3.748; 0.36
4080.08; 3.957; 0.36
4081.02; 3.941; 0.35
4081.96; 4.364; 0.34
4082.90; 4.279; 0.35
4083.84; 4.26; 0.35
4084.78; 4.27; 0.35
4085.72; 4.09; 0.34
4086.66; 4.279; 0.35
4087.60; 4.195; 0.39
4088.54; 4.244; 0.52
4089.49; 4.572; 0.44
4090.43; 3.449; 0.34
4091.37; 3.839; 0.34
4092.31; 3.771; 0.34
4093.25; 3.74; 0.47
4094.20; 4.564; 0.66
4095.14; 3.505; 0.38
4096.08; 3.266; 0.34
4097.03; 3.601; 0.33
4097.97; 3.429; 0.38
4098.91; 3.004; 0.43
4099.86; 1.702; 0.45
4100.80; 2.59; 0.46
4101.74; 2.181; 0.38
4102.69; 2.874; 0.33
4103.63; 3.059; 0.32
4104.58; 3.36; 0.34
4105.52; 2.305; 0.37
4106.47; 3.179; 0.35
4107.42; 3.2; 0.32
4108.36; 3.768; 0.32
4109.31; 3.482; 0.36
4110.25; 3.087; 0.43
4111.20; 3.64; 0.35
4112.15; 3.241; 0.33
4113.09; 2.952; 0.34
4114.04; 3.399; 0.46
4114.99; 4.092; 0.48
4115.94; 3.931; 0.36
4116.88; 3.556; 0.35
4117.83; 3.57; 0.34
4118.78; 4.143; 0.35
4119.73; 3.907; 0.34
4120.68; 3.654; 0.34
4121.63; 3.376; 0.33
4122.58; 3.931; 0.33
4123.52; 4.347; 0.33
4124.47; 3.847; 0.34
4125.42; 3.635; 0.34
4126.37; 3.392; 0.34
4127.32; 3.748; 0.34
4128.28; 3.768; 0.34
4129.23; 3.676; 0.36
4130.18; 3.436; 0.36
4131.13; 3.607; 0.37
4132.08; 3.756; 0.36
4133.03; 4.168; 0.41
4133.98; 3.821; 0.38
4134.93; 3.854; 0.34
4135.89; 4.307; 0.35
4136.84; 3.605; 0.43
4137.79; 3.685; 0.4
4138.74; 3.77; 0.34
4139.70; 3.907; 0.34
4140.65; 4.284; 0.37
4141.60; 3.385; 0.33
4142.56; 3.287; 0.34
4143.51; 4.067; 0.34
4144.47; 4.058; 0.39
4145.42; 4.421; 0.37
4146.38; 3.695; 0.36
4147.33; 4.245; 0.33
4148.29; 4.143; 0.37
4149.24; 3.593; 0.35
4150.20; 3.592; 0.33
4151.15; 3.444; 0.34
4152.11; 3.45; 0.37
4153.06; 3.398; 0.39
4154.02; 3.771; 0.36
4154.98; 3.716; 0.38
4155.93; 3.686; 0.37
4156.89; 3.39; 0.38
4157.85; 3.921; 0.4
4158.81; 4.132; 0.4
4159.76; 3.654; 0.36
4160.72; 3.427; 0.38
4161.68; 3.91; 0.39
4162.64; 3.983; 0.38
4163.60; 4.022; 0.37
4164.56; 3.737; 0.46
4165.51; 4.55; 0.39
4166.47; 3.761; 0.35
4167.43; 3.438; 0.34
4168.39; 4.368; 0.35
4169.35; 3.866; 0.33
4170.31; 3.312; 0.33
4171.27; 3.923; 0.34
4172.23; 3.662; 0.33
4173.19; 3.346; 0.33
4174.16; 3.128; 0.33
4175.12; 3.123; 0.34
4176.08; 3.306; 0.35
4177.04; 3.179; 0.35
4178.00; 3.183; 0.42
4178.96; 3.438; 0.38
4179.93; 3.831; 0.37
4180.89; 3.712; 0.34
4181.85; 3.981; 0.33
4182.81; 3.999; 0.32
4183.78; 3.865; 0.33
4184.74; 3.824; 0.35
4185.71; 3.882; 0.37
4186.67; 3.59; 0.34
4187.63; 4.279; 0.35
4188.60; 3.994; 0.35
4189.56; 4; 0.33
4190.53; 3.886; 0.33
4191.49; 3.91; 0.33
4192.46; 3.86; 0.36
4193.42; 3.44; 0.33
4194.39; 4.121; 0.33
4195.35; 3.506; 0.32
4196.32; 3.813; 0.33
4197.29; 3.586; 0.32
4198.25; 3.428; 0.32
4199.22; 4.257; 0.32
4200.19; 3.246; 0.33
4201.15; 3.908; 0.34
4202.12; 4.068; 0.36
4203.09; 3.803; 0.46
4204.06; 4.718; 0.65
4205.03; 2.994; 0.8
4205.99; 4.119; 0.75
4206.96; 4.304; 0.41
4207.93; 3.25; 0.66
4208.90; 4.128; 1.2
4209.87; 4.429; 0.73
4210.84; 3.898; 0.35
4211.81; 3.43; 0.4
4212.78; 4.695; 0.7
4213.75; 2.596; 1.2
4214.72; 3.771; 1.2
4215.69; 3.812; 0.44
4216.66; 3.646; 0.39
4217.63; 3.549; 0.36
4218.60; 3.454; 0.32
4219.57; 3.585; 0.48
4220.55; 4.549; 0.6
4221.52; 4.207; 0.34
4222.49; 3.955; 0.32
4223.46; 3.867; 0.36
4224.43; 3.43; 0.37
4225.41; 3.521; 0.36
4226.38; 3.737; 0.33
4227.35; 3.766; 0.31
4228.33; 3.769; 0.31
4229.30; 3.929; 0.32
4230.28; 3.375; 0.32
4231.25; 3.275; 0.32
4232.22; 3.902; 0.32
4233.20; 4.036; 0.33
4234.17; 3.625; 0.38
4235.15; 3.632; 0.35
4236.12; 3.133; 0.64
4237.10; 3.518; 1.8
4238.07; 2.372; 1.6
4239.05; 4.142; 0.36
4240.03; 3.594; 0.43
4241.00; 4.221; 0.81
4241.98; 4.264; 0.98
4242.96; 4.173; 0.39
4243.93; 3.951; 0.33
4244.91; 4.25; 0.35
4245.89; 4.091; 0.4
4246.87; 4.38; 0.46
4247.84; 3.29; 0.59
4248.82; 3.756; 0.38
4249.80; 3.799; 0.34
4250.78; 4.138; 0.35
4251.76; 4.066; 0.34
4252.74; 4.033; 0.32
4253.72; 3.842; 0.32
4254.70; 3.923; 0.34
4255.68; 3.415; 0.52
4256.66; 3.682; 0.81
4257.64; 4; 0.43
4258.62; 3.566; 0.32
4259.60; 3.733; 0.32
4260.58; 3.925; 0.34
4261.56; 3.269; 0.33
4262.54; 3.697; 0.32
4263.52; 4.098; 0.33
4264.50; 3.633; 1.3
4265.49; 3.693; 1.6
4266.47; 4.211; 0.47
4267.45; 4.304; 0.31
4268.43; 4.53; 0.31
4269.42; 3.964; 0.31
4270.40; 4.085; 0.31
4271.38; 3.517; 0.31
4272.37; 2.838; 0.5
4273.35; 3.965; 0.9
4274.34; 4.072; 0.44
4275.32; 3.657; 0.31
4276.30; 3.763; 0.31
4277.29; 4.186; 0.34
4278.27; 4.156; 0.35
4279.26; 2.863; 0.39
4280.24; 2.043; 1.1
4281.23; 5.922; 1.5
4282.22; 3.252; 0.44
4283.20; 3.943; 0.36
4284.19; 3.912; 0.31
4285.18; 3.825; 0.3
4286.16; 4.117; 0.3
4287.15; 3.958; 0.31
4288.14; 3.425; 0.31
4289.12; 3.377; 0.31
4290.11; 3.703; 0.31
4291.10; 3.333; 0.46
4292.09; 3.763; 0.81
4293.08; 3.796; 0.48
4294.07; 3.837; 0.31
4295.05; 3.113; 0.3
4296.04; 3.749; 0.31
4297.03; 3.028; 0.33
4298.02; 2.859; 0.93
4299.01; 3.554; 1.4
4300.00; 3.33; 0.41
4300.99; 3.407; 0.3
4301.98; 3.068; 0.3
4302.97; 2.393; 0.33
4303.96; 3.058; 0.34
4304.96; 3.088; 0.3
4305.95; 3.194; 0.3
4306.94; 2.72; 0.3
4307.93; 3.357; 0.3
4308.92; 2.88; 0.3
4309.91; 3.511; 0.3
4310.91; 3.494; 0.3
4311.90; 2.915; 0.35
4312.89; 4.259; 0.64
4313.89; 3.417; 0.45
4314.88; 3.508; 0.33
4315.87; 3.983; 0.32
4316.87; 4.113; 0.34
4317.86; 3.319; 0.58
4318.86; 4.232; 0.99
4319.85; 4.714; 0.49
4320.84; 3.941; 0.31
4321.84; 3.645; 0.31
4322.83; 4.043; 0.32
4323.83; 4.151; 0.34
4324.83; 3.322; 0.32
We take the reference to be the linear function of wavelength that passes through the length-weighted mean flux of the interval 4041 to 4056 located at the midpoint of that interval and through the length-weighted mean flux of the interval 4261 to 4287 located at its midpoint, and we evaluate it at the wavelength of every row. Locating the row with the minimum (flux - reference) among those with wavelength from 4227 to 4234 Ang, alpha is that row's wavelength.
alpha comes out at 4231.25 Ang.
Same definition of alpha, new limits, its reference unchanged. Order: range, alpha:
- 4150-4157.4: 4156.89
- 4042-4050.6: 4043.60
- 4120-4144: 4142.56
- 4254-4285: 4280.24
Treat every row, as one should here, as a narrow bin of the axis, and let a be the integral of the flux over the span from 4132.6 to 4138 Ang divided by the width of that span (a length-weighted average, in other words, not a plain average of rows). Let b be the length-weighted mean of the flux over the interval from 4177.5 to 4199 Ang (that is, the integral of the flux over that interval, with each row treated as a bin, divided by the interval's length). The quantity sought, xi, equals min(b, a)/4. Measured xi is 0.946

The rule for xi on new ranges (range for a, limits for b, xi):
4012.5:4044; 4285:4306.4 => 0.851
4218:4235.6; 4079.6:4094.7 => 0.939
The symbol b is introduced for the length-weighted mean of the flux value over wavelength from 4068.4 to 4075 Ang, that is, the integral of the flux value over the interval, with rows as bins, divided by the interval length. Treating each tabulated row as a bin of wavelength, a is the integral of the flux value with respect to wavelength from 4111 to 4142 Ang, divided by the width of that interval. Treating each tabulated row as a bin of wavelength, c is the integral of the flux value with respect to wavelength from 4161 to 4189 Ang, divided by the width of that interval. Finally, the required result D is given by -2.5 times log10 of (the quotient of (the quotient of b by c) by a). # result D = 1.41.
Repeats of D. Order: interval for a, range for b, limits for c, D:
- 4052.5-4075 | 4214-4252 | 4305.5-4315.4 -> 1.32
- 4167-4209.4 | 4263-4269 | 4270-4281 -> 1.30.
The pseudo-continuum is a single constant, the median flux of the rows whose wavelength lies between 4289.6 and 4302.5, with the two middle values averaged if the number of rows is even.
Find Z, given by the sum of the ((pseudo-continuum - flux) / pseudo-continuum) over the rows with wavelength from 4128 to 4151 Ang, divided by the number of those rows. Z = -0.127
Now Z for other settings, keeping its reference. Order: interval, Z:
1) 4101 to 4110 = 0.106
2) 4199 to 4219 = -0.119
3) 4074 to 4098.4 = -0.120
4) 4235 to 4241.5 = -0.032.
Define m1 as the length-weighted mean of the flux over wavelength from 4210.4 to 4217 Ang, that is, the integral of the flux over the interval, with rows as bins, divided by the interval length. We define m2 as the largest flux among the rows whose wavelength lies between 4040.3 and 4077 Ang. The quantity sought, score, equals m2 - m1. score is 1.78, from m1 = 3.69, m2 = 5.473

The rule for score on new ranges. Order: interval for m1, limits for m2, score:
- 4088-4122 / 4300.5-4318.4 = 0.83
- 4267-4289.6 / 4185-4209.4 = 0.91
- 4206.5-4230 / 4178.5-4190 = 0.48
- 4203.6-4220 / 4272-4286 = 2.13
